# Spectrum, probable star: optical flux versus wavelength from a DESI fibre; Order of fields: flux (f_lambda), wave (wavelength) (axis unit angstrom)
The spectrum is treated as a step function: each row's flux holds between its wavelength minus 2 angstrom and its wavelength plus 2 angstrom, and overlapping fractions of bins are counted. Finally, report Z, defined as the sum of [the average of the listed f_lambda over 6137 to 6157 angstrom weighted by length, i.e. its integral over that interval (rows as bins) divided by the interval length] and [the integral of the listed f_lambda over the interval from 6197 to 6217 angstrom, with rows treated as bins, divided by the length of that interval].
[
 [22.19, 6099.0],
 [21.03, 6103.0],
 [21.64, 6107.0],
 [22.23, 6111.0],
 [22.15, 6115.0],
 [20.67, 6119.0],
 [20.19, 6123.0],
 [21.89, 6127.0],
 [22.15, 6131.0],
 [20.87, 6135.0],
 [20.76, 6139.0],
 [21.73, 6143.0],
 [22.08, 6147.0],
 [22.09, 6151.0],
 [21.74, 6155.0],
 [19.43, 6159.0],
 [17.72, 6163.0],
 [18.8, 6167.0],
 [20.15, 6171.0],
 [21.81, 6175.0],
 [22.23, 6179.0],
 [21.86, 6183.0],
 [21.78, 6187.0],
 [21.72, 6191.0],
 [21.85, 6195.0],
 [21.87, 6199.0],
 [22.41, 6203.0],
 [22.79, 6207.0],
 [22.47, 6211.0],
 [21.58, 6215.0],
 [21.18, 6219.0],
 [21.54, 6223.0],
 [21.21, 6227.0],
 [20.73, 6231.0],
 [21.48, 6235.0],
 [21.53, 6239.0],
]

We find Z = 43.9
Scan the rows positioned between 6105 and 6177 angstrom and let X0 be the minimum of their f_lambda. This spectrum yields 17.72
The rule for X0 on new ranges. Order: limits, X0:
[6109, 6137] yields 20.19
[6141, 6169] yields 17.72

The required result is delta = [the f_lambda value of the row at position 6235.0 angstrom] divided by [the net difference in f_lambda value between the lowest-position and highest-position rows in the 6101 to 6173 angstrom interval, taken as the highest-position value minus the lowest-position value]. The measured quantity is -24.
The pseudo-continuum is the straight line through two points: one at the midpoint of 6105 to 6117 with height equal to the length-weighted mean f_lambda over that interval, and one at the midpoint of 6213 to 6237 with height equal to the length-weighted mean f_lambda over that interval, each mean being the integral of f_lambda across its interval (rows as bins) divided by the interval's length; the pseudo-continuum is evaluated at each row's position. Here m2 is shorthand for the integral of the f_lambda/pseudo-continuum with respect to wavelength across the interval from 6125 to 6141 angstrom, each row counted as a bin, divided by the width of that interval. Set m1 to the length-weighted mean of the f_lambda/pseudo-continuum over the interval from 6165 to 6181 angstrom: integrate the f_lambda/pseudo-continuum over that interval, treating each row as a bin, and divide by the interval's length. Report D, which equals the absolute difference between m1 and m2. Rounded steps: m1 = 0.96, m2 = 0.98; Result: 0.019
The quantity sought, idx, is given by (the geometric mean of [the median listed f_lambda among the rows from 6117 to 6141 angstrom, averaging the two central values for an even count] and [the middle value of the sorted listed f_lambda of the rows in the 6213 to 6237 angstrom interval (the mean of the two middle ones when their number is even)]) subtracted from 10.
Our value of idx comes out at -11.1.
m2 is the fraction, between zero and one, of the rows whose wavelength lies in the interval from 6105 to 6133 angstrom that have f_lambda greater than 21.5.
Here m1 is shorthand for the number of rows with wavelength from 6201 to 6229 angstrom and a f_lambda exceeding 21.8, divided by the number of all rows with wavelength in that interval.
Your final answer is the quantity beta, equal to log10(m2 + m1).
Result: 0.058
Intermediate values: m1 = 0.4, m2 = 0.71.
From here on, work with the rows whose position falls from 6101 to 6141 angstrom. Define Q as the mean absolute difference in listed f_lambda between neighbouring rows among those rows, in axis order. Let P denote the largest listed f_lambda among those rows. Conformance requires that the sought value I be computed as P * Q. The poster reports 16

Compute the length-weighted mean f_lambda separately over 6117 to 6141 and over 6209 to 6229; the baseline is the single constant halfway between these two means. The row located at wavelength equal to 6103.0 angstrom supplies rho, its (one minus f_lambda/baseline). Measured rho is 0.015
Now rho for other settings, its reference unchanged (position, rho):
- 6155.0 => -0.019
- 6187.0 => -0.021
